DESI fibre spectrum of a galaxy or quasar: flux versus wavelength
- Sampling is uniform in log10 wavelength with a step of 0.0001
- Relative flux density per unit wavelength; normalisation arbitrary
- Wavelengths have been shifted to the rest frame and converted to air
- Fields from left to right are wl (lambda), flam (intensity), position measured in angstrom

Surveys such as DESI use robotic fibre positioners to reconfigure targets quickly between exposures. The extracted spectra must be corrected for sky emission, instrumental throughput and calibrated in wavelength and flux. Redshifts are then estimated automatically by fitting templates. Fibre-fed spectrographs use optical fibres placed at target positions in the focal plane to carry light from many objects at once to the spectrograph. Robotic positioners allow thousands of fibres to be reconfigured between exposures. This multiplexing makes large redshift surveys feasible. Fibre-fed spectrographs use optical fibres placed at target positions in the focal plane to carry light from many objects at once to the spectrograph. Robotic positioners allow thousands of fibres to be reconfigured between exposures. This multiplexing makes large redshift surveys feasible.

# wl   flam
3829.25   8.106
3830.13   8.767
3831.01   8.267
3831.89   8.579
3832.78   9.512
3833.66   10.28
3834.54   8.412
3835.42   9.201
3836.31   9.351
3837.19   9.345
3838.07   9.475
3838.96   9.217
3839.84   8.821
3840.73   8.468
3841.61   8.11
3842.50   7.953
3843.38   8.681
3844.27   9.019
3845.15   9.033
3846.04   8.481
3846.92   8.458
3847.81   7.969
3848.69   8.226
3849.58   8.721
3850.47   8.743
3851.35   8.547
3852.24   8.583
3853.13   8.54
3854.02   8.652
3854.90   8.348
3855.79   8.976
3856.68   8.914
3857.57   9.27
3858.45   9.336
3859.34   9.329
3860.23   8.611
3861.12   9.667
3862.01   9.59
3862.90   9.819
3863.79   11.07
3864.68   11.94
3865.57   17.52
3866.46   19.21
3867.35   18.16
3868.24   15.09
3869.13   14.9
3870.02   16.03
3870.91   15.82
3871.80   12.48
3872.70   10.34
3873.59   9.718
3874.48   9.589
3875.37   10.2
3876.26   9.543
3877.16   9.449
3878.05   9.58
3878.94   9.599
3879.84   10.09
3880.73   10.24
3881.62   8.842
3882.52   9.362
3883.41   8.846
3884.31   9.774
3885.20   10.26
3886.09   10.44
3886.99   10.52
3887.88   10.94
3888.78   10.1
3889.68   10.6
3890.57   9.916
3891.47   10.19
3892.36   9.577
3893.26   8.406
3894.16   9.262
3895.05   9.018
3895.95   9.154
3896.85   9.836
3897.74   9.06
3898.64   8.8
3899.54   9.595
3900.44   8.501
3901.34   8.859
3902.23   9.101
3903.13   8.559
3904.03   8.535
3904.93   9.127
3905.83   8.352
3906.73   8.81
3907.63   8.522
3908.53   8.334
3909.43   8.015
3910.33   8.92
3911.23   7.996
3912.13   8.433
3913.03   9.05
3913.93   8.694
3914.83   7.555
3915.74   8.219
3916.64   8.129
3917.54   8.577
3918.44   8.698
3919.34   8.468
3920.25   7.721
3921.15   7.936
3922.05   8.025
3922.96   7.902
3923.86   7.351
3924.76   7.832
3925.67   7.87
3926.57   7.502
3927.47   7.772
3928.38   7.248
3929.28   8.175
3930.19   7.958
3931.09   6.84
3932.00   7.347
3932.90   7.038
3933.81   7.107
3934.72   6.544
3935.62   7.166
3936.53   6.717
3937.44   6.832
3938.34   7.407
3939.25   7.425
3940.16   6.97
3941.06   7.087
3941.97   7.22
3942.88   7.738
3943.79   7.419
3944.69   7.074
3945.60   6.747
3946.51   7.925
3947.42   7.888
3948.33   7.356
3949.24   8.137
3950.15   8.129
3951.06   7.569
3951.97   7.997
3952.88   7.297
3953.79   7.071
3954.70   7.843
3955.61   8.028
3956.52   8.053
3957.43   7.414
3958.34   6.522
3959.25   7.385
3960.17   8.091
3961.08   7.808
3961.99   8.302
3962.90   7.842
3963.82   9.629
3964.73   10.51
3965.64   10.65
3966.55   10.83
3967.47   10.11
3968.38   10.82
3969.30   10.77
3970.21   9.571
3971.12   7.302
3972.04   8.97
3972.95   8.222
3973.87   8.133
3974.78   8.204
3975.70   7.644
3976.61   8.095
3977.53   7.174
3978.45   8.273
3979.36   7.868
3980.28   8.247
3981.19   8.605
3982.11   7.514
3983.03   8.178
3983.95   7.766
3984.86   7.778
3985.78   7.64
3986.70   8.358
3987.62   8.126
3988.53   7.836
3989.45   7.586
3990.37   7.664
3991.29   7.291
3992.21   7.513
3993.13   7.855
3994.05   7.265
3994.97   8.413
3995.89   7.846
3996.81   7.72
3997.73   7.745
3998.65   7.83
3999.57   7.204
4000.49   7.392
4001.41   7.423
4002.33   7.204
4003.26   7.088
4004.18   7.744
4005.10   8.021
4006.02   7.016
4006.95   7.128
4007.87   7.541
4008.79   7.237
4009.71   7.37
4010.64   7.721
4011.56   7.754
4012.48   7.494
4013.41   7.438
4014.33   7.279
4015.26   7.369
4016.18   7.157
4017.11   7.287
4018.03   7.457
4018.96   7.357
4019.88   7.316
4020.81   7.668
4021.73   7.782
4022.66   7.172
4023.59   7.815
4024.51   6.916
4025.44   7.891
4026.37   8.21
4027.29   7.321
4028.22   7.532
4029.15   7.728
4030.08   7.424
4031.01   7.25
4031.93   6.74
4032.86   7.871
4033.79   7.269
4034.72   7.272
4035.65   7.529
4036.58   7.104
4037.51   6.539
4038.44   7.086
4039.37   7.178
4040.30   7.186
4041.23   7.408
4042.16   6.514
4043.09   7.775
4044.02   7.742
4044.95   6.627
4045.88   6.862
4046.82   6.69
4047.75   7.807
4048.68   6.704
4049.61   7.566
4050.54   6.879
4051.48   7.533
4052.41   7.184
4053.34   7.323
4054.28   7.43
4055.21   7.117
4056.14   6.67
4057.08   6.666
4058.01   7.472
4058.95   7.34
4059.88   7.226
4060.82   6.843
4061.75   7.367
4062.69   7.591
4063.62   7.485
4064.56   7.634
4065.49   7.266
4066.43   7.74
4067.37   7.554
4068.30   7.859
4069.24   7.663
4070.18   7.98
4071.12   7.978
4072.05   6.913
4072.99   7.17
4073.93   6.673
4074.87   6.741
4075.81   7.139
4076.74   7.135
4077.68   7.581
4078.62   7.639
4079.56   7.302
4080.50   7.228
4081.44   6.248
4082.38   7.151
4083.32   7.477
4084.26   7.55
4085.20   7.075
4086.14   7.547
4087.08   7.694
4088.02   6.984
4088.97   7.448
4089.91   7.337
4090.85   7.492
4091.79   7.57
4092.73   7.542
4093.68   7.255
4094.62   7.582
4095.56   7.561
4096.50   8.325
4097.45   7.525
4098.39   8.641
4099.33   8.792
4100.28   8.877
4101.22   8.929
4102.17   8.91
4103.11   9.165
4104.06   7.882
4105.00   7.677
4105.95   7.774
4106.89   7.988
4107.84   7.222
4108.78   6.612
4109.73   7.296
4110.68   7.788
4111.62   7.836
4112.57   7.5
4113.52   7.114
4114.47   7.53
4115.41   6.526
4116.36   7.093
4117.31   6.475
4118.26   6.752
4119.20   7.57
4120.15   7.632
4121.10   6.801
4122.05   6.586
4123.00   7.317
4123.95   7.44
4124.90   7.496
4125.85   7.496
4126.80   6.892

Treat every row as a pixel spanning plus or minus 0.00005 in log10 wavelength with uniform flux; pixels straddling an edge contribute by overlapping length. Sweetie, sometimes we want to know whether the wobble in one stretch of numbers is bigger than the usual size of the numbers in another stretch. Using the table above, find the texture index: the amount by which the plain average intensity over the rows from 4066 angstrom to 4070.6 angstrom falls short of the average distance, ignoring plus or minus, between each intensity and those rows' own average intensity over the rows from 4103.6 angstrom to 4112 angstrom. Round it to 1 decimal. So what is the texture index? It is -7.4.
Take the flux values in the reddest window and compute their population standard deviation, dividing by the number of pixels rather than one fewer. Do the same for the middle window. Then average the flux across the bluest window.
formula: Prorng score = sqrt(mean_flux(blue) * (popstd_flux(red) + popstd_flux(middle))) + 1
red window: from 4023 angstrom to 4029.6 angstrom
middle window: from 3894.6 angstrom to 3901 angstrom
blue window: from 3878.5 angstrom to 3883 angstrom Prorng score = 3.8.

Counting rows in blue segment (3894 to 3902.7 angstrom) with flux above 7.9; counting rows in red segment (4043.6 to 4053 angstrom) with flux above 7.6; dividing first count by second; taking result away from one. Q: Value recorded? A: -4.0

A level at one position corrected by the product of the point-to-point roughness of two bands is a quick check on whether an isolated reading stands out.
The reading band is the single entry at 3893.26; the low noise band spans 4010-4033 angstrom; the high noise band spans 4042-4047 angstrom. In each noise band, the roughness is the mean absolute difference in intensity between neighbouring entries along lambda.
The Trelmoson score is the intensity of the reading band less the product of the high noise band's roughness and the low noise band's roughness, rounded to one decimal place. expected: 8.2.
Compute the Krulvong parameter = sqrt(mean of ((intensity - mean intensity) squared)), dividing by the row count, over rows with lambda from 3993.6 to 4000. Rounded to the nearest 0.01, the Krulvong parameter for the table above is 0.37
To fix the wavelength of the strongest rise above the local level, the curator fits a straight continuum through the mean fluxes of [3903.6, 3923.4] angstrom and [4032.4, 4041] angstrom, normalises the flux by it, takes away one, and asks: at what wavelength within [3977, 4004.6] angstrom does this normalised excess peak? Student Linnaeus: 3981.19 angstrom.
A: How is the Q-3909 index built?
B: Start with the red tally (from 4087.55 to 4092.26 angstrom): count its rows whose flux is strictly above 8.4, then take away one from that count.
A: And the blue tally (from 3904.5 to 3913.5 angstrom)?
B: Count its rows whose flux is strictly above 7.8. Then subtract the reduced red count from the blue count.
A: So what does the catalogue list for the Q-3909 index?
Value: 11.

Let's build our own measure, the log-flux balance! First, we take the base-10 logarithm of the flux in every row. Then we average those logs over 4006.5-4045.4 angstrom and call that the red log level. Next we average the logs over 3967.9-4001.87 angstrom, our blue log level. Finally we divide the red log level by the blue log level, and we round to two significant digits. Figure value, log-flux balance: 0.96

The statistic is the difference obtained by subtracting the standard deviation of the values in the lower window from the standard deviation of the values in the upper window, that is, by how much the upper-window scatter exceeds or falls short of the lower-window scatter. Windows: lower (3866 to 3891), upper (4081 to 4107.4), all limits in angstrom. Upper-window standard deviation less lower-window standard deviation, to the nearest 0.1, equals -2.2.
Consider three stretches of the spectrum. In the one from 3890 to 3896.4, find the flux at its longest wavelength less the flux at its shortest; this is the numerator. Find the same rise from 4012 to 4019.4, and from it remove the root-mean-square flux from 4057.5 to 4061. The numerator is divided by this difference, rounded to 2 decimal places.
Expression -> 0.10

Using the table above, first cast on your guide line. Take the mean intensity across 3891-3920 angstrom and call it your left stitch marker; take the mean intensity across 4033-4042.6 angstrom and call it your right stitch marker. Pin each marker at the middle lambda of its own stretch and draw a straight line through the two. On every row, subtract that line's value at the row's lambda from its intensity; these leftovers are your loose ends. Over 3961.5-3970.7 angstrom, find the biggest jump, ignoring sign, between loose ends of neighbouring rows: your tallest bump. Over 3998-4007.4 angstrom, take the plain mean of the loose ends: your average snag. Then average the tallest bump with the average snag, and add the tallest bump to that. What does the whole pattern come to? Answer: 2.6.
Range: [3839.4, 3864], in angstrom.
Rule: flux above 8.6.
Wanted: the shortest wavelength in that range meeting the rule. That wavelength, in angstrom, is 3839.84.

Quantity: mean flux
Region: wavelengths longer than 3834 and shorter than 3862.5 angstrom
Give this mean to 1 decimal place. 8.8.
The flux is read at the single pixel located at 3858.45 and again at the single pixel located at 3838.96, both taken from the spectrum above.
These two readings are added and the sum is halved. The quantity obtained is 9.3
